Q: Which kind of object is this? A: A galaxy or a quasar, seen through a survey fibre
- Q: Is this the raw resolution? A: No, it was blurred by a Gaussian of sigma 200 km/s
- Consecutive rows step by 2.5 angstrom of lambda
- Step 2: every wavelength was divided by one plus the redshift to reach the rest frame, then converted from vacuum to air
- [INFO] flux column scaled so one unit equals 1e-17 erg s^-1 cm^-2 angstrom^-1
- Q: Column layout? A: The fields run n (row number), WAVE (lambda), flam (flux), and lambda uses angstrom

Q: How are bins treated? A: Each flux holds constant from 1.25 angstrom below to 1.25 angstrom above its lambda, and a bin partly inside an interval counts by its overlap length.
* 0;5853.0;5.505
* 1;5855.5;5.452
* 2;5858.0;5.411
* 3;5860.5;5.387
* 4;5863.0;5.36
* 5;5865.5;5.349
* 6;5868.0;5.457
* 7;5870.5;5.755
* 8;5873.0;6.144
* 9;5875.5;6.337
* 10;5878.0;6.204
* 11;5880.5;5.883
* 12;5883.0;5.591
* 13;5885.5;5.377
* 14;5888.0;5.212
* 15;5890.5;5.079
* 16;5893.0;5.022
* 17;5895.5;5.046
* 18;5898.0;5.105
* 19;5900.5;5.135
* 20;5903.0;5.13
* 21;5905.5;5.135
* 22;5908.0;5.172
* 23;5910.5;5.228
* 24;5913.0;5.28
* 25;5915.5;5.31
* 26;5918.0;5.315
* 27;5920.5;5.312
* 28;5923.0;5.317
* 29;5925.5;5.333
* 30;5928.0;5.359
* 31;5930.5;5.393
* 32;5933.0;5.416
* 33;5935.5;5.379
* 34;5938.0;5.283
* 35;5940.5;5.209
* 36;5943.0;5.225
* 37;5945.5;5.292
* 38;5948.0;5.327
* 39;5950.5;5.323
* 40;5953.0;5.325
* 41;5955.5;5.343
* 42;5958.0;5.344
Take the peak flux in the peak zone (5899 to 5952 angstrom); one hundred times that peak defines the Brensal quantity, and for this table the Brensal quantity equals 542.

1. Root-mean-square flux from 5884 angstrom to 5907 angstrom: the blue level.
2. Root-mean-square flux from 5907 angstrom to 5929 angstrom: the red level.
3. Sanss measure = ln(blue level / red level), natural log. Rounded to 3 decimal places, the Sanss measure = -0.029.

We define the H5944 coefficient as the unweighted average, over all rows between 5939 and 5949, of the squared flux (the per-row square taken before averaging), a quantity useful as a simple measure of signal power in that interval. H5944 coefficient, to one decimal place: 27.7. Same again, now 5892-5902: 25.8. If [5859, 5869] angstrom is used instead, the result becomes 29.0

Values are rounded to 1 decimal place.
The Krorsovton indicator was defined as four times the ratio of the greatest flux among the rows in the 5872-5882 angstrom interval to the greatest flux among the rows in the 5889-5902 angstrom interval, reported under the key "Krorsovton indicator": 4.9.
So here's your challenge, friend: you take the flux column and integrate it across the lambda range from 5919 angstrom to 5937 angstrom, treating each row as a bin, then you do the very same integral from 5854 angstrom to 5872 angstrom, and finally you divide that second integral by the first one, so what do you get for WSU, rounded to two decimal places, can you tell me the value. 1.02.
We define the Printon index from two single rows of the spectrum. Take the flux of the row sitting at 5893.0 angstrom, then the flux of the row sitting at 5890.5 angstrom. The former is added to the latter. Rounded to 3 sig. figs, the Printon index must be 10.1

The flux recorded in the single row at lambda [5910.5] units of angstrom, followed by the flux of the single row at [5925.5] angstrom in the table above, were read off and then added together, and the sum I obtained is 10.6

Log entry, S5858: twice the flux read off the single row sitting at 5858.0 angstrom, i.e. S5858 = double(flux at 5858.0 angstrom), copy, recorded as 10.82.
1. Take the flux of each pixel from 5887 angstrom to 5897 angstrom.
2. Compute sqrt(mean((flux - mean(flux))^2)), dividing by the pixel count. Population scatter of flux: 0.073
